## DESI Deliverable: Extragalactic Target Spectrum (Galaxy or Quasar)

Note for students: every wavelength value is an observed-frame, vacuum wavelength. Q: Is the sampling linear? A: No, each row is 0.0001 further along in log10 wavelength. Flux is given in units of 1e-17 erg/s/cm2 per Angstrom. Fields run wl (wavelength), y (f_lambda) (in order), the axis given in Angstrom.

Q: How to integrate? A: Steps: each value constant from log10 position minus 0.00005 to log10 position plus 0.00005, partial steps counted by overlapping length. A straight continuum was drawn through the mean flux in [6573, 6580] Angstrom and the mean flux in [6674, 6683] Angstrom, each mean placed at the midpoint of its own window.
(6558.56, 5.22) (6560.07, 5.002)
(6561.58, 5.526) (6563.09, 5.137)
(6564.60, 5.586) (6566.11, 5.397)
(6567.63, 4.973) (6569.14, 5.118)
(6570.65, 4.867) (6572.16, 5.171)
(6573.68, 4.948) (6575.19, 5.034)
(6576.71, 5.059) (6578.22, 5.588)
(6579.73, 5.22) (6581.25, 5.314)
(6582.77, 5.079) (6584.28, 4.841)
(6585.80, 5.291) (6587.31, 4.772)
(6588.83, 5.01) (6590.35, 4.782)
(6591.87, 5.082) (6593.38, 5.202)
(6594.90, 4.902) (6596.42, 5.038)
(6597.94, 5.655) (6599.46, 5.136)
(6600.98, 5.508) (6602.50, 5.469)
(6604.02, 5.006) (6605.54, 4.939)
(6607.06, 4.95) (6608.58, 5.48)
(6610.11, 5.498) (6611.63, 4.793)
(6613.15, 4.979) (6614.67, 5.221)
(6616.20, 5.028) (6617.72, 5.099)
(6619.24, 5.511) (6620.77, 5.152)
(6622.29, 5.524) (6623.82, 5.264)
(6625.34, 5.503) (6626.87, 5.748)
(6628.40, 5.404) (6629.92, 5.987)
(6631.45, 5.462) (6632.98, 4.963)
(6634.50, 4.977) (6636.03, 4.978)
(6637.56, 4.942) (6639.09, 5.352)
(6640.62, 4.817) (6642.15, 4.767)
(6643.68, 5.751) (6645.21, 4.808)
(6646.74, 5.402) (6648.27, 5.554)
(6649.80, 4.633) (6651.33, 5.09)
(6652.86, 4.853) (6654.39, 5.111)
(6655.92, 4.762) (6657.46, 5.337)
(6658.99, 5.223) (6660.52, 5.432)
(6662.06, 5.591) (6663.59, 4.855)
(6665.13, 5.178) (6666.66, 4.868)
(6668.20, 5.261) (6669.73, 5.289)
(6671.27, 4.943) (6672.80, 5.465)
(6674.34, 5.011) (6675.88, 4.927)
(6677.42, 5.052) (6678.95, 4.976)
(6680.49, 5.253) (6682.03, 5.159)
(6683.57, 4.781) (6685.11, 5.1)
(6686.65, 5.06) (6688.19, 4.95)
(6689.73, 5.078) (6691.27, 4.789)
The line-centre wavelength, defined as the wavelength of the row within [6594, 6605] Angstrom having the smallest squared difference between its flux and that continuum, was 6599.46 Angstrom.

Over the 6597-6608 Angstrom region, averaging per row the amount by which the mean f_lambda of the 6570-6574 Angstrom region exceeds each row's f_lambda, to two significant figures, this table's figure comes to -0.24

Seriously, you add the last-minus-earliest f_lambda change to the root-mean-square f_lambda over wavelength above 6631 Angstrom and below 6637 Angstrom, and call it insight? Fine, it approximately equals 4.6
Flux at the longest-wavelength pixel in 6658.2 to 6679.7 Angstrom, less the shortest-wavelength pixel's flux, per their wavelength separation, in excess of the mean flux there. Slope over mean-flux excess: -5.16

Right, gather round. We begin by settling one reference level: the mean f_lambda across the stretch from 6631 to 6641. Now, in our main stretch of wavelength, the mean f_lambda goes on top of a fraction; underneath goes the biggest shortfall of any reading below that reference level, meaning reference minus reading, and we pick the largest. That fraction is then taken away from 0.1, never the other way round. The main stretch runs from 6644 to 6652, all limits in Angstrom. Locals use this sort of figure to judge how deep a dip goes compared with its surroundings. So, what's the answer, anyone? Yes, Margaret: -12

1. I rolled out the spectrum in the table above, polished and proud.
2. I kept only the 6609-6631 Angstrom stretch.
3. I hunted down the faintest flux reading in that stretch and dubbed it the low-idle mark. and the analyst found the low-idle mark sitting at 4.793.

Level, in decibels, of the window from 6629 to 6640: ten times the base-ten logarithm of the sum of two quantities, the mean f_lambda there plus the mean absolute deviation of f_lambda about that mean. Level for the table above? 7.44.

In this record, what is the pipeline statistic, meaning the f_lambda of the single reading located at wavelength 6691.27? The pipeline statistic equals 4.789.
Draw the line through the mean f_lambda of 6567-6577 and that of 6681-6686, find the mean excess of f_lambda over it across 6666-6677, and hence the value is 0.09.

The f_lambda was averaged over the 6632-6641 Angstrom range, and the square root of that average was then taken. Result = 2.24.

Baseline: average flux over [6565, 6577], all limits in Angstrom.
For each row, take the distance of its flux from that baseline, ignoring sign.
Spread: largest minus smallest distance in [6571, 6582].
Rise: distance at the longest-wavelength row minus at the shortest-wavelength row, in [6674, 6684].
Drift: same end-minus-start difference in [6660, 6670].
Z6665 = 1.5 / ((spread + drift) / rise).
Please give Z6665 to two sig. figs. 1.0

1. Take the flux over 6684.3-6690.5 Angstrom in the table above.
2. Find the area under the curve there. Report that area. 31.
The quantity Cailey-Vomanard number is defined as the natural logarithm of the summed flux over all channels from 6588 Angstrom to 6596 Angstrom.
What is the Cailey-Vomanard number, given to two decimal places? 3.22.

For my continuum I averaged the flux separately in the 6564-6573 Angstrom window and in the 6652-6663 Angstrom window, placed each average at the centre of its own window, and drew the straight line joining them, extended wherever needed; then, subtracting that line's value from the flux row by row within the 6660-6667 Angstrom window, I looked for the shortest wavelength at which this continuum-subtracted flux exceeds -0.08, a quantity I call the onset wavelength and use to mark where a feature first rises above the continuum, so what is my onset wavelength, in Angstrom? 6660.52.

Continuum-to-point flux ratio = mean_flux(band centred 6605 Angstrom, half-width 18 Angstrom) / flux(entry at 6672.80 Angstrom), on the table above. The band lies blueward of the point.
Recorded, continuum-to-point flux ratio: 0.94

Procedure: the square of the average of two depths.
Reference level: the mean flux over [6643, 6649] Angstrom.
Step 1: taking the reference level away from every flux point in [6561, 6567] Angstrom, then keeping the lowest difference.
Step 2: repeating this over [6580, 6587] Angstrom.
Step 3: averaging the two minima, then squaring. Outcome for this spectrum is 0.15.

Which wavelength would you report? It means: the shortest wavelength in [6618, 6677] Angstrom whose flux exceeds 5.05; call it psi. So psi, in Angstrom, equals 6619.24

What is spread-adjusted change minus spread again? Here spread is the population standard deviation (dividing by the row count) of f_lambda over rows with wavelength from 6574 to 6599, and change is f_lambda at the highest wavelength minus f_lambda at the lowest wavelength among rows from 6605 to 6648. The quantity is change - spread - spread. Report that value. 0.0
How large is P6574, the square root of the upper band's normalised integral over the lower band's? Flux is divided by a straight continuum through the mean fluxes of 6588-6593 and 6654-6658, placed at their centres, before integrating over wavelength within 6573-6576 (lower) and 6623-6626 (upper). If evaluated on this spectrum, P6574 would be 1.03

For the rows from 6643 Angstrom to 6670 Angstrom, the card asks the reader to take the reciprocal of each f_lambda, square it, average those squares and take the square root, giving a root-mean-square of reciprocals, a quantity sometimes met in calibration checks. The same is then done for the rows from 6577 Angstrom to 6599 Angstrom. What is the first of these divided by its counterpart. 0.99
